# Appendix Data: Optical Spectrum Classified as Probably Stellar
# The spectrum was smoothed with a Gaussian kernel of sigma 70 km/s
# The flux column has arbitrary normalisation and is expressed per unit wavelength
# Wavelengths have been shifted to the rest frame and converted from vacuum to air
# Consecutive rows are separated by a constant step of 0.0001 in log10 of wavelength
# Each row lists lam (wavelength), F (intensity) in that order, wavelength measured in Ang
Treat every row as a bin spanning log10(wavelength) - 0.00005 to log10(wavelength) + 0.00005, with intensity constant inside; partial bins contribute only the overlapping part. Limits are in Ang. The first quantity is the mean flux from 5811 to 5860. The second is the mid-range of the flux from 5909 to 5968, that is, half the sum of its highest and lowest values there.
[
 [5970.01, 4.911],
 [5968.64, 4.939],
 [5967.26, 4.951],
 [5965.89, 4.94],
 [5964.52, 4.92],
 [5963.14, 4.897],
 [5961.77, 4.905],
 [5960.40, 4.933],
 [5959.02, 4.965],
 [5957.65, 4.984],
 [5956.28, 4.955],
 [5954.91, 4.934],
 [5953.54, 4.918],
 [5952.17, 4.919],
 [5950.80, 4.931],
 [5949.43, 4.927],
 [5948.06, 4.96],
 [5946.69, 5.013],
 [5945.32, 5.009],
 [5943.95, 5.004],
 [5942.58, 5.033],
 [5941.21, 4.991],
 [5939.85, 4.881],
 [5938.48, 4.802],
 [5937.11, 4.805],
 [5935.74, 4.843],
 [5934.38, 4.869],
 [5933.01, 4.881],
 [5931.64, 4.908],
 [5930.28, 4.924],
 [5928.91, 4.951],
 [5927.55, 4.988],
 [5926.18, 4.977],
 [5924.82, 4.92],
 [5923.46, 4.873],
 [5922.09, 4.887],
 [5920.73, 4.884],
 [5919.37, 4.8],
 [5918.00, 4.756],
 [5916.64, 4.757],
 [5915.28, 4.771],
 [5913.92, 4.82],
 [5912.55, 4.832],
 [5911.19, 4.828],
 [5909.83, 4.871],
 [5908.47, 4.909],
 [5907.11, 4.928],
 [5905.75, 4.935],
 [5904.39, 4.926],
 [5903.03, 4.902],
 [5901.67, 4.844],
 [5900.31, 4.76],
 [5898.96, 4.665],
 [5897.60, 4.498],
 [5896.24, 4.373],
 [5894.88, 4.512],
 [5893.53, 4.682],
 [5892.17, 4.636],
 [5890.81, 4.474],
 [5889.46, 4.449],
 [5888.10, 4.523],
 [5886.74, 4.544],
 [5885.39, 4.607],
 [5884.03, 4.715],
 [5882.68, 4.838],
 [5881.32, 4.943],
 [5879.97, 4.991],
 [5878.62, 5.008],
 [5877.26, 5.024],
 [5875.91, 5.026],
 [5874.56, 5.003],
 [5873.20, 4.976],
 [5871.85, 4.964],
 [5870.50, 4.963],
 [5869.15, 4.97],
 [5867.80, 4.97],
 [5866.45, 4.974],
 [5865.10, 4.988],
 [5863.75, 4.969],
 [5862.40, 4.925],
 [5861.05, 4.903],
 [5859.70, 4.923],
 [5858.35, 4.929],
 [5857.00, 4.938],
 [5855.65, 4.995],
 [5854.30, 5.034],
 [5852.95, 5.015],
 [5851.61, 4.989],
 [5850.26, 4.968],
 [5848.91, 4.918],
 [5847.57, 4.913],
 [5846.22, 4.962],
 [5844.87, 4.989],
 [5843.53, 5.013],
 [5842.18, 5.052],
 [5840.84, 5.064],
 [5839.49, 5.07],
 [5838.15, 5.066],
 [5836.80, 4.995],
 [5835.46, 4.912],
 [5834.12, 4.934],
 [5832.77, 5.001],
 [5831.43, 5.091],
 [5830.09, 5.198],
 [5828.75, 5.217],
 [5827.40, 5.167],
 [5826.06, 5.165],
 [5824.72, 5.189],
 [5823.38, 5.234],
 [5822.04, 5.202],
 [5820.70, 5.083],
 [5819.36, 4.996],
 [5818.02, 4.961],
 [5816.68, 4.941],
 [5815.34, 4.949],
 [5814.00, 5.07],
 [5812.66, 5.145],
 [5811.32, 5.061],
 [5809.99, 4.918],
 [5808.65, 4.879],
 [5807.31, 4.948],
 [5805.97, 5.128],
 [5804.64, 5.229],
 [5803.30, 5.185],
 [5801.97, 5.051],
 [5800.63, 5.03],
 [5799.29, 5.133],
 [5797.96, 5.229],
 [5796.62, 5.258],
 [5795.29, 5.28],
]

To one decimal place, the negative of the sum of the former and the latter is -9.9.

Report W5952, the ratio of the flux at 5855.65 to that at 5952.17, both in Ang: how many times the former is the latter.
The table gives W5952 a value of 1.02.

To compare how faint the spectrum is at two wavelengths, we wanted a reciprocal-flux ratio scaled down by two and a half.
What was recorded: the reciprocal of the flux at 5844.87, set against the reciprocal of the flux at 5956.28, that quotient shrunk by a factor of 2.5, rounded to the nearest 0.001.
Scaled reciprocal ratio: 0.397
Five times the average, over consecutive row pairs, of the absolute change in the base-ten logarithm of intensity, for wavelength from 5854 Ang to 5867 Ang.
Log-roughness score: 0.0112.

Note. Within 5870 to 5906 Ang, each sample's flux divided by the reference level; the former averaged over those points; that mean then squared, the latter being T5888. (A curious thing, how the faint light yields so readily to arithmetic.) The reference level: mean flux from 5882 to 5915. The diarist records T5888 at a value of 1.02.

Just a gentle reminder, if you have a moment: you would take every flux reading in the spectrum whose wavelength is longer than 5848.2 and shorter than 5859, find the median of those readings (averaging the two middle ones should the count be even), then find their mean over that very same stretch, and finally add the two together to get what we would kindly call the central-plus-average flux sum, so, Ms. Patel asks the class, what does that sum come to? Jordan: 10.0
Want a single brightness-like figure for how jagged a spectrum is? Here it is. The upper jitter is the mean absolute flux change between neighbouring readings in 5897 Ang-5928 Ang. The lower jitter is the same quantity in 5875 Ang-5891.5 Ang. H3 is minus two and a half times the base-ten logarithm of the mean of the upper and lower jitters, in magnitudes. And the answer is 3.31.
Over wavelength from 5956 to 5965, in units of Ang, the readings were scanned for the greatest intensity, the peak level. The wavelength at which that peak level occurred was 5957.65 Ang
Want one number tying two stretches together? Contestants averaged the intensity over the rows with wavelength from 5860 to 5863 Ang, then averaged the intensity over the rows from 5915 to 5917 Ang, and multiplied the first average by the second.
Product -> 23.4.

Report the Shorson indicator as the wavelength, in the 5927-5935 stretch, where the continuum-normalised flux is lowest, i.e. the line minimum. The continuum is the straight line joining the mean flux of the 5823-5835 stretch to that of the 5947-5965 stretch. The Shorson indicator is 5934.38 Ang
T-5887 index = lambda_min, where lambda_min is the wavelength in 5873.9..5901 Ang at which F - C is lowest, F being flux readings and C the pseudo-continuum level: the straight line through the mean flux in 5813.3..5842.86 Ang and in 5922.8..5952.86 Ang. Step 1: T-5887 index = 5896.24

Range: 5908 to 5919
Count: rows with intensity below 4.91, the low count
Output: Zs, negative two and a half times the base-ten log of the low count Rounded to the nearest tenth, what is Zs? -2.3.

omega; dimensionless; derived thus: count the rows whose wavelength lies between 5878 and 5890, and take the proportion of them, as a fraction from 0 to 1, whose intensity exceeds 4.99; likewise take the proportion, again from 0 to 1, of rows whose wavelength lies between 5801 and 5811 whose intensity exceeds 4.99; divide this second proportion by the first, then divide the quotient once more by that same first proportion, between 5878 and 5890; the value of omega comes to 11.6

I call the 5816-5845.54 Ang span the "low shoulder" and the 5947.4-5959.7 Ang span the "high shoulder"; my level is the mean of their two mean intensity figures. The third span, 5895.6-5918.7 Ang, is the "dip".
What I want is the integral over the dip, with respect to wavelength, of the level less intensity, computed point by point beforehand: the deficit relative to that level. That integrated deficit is 5.1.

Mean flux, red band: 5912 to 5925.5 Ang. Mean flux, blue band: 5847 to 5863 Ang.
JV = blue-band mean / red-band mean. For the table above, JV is 1.03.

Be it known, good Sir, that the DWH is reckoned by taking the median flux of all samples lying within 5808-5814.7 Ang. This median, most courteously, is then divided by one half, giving 10.1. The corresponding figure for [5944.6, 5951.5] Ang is 9.9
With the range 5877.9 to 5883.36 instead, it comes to 9.9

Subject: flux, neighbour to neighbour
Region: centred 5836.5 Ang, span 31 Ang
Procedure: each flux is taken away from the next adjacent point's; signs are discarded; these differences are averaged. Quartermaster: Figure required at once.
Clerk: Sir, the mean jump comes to 0.04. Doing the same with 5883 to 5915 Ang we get 0.07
